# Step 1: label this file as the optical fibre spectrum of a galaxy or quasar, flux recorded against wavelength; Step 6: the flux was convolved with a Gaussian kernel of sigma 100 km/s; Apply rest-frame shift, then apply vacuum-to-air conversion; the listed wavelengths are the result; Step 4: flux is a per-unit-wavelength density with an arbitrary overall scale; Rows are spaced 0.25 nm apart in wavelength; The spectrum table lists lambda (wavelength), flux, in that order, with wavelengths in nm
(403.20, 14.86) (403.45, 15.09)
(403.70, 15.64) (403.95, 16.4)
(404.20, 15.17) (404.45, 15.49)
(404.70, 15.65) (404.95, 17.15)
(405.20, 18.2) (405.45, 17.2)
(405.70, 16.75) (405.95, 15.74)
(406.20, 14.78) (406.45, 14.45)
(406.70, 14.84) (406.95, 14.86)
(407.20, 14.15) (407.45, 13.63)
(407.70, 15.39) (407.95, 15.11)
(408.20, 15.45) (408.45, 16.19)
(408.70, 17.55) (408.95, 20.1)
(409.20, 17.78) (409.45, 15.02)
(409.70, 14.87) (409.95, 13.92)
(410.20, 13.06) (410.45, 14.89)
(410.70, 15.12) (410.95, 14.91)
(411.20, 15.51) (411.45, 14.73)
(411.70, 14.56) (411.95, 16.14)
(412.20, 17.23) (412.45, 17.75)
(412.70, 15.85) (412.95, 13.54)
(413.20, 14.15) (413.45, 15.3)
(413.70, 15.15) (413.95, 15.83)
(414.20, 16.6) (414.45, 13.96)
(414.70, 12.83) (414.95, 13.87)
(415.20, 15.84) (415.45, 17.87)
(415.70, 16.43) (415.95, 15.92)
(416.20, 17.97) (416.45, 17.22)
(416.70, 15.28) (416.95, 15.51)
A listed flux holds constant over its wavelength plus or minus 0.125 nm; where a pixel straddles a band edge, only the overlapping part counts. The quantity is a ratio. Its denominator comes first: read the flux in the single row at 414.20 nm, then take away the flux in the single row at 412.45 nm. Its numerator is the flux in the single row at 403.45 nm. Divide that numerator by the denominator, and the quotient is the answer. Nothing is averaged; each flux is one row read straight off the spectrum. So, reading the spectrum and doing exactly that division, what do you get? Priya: -13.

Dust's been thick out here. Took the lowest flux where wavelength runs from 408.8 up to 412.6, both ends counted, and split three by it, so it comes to 0.230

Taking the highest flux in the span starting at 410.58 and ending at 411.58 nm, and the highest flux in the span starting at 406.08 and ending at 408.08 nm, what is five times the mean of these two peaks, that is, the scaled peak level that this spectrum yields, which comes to 77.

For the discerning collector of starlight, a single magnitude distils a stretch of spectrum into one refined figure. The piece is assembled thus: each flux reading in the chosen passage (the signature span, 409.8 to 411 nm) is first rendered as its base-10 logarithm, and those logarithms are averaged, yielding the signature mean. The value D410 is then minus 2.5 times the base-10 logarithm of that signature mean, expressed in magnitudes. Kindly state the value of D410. -0.158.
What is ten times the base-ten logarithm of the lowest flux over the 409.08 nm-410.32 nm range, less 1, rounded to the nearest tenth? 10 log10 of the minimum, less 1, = 10.2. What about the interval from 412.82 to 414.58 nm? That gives 10.3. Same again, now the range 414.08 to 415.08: 10.1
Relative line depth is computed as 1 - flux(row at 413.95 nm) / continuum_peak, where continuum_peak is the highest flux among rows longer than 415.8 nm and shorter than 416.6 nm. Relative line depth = 0.12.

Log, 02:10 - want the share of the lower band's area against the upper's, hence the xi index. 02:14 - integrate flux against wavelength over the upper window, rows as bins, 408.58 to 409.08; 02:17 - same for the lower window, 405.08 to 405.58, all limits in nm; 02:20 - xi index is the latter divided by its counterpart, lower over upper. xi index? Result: 0.94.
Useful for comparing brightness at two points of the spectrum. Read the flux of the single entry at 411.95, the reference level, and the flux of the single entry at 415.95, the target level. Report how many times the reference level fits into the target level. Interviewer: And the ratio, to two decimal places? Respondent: 0.99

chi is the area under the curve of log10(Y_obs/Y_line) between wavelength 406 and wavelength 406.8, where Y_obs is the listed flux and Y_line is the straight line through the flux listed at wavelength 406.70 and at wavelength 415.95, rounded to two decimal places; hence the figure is 0.00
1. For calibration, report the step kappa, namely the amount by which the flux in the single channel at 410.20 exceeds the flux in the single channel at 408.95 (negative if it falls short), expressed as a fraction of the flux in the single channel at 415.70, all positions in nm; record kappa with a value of -0.43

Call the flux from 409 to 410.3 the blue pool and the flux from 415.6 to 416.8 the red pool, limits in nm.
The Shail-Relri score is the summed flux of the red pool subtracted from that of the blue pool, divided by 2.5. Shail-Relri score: -3.3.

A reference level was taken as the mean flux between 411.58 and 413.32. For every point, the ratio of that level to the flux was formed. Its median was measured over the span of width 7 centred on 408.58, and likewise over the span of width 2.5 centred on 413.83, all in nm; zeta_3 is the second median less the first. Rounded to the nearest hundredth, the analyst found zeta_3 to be 0.03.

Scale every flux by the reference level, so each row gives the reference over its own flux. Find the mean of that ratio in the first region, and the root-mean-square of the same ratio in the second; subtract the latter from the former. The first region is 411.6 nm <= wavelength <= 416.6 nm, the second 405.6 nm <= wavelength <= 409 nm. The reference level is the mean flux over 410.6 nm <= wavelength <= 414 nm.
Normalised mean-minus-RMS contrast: -0.01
